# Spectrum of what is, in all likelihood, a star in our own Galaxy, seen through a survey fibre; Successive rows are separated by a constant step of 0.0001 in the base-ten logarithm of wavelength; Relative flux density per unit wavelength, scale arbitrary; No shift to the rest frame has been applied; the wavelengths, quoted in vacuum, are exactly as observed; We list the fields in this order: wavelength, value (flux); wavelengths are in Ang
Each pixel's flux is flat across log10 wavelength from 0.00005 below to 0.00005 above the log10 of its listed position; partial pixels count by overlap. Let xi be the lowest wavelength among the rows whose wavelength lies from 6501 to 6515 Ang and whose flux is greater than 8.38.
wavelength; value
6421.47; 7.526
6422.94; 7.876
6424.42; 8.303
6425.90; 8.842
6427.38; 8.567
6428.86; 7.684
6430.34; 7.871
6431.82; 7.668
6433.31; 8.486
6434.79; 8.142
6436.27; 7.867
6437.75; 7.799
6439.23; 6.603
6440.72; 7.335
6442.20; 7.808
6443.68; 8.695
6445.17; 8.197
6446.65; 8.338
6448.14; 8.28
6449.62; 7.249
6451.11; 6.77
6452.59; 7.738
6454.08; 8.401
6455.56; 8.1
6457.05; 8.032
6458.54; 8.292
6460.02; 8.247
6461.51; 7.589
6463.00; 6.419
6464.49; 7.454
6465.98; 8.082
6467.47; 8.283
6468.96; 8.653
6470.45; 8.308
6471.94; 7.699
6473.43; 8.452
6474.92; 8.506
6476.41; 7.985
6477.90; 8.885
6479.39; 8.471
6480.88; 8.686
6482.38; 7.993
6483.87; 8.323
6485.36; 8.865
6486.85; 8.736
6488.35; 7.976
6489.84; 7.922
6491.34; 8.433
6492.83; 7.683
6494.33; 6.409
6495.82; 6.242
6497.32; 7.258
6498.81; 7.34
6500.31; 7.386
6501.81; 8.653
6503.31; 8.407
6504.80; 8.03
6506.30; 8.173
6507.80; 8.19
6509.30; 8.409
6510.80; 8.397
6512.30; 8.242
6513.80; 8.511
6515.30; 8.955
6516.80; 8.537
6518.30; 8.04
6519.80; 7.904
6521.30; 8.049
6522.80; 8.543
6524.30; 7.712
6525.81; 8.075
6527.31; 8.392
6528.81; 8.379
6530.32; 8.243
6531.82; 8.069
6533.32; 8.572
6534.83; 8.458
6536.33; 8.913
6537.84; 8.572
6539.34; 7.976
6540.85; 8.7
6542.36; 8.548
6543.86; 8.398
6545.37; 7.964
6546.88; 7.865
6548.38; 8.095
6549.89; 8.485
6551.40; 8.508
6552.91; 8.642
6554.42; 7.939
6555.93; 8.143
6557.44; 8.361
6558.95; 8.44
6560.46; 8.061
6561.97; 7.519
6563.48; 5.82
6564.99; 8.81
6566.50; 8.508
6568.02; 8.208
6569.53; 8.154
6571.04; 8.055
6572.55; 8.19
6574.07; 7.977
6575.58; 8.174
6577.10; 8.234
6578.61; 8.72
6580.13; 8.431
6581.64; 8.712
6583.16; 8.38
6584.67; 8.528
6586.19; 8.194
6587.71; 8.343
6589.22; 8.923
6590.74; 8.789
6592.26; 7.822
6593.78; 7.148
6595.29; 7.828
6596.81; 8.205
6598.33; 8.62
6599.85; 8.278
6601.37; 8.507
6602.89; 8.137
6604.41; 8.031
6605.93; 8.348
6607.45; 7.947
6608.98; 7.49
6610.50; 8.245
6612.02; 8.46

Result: 6501.81 Ang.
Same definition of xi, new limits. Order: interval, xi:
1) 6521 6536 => 6522.80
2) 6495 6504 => 6501.81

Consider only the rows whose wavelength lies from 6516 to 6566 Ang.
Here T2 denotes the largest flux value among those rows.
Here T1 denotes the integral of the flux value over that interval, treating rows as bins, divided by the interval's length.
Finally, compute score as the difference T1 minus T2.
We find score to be -0.71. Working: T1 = 8.21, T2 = 8.913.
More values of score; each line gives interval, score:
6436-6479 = -0.95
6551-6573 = -0.73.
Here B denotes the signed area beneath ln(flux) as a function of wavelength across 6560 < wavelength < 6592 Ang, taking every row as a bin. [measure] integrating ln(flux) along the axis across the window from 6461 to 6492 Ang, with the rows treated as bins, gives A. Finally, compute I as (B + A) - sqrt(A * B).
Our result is 66.2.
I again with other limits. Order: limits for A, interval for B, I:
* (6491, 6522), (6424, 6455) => 64.1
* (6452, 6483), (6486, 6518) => 65.6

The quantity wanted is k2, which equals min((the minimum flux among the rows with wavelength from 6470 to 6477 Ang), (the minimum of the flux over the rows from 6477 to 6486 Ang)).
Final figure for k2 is 7.7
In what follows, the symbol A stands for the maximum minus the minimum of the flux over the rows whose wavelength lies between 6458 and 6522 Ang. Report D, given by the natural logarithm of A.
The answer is 1.0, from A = 2.7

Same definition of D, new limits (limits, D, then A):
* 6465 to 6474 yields 0.0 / 1.0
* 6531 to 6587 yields 1.1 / 3.1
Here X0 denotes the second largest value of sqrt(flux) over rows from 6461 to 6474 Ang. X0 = 2.91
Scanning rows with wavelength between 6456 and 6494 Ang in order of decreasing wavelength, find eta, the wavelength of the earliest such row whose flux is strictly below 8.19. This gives 6492.83 Ang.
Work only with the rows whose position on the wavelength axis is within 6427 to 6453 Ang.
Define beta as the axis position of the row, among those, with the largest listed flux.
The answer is 6443.68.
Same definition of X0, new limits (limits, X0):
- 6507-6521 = 2.92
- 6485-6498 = 2.96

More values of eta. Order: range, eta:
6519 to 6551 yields 6548.38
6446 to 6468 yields 6465.98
